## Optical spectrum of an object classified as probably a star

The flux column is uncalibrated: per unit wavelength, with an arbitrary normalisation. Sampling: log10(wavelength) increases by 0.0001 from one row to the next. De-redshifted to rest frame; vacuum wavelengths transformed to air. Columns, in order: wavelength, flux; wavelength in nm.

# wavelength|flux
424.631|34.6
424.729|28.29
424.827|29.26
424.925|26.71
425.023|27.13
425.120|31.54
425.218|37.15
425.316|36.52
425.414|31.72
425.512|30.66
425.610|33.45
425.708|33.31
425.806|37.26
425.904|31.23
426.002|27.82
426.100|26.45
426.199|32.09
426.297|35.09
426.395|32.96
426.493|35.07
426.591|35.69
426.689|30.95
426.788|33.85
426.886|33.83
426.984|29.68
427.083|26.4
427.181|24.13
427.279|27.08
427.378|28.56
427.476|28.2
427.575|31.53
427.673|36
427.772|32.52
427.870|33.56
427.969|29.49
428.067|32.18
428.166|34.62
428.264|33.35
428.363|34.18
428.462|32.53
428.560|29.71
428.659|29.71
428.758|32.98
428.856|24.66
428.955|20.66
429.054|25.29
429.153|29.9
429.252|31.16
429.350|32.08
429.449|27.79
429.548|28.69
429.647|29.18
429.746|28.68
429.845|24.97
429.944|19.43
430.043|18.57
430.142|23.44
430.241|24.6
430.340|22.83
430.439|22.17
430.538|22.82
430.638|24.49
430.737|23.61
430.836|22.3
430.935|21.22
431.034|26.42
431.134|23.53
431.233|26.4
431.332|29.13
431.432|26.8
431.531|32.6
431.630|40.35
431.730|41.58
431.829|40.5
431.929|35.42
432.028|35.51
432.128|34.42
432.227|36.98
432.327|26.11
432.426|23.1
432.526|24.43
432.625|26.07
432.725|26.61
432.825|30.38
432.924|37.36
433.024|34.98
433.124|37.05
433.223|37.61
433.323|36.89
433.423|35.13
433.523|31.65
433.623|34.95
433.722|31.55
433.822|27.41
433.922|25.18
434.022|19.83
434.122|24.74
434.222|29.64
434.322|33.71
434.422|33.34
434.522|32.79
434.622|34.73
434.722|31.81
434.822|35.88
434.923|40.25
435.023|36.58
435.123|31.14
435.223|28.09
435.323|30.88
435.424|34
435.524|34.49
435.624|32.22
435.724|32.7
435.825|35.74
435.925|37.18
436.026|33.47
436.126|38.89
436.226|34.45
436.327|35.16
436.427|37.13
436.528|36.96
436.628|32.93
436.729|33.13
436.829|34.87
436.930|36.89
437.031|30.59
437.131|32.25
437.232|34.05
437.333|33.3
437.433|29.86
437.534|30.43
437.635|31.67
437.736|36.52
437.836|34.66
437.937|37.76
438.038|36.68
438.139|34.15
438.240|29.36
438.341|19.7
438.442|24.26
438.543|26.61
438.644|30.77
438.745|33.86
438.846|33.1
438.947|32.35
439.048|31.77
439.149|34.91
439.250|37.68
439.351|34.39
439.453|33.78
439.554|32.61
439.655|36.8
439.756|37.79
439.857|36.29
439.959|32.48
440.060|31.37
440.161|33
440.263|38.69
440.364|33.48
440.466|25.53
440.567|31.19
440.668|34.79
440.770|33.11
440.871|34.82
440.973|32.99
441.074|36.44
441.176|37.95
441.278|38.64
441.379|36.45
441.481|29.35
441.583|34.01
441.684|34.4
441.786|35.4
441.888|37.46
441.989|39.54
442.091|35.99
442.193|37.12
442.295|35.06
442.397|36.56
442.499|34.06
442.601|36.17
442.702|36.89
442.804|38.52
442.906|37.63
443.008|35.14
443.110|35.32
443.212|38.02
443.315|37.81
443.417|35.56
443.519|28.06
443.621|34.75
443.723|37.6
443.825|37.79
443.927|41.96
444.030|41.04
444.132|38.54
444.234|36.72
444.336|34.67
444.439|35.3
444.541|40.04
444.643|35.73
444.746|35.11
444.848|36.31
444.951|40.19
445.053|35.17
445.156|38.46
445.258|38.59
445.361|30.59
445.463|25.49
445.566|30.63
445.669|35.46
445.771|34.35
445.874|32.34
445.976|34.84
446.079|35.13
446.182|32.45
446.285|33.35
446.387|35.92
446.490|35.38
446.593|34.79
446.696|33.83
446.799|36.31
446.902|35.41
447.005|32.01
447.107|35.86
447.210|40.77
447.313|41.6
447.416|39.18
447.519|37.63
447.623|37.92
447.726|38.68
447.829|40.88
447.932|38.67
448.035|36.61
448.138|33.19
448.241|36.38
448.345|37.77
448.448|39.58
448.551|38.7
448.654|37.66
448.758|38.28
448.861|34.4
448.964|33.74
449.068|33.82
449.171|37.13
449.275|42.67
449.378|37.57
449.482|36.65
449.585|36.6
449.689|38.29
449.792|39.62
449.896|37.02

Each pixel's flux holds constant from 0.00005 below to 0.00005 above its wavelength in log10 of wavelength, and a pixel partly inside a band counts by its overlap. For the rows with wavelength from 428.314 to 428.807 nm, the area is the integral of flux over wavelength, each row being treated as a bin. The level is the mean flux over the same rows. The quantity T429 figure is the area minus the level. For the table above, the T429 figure -16.1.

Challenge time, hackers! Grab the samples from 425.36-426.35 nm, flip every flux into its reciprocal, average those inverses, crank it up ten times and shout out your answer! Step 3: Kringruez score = 0.32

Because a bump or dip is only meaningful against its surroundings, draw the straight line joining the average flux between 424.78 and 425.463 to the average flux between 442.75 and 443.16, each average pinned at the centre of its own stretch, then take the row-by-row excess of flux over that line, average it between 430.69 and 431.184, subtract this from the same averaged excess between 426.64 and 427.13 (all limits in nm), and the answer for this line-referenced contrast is 8.7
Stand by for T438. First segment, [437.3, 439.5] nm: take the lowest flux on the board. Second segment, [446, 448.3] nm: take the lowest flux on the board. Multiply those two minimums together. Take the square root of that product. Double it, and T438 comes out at 50.2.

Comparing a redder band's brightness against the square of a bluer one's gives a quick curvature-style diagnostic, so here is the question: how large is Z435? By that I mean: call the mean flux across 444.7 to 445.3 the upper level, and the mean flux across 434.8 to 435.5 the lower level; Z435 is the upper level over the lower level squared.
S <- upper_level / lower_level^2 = 0.033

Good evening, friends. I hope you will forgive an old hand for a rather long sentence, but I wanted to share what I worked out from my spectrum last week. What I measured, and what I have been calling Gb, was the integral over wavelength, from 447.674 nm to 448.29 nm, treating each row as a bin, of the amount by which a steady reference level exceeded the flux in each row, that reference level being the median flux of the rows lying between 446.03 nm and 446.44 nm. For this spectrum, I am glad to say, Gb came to -2.0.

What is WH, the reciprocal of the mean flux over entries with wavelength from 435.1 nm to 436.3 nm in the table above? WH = 0.030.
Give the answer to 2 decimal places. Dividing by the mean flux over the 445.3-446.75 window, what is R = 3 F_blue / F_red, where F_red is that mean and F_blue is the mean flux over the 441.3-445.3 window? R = 3.30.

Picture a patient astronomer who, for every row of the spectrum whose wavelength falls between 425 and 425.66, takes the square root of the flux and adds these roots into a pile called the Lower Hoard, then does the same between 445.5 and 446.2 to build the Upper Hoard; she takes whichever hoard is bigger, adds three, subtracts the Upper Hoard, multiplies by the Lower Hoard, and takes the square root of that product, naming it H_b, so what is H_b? 10.9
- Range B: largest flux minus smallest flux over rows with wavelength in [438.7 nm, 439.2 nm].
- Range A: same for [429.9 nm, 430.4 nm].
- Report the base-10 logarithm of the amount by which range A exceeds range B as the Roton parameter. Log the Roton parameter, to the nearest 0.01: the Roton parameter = 0.46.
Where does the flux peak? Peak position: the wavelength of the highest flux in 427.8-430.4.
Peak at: 428.166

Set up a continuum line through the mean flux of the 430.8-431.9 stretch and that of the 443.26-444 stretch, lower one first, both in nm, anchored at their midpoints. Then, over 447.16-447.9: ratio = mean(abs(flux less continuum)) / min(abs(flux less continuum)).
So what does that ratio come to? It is 5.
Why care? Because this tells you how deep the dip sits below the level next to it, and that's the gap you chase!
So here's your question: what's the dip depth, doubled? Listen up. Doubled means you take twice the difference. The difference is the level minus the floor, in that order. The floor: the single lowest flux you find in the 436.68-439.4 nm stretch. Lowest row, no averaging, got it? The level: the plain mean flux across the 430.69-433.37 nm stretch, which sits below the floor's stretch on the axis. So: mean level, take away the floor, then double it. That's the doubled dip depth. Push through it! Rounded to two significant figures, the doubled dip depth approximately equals 23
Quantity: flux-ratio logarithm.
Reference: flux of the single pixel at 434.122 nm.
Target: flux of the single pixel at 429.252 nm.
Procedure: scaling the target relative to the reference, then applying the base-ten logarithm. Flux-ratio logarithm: 0.10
